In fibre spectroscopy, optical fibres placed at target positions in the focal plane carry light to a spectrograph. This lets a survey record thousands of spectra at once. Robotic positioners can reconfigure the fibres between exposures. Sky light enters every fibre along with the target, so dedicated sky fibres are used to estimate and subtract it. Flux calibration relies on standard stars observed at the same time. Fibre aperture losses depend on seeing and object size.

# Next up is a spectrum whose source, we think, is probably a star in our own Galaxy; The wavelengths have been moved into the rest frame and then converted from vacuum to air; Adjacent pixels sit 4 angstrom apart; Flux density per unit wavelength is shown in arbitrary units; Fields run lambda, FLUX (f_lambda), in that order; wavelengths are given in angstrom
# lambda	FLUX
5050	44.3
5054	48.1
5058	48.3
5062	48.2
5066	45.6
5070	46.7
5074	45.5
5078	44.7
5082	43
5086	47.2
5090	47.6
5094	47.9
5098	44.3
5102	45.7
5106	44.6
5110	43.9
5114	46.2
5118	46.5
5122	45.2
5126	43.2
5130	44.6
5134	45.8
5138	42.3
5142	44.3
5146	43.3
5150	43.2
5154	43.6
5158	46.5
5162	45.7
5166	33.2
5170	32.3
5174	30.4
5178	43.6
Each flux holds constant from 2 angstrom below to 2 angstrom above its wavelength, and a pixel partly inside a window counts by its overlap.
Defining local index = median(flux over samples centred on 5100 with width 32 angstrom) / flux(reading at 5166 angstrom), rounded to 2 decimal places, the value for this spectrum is 1.38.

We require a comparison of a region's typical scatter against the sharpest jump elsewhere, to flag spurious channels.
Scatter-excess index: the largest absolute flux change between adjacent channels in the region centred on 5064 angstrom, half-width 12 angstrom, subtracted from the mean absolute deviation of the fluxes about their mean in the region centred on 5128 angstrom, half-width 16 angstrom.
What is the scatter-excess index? -1.4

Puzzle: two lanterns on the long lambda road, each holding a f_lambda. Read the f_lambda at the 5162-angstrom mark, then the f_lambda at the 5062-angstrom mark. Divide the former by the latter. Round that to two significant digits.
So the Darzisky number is 0.95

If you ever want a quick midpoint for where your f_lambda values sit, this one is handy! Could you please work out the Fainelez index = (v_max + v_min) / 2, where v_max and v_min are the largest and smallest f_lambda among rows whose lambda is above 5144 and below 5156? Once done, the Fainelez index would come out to 43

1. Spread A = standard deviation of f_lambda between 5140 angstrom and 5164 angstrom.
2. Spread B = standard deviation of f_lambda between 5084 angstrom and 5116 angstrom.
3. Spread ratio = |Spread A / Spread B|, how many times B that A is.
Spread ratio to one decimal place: 0.9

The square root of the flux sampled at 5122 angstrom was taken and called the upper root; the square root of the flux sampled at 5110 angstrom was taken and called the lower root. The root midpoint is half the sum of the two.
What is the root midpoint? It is 6.67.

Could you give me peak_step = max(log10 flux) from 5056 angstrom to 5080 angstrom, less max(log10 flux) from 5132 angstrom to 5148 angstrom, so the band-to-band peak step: 0.023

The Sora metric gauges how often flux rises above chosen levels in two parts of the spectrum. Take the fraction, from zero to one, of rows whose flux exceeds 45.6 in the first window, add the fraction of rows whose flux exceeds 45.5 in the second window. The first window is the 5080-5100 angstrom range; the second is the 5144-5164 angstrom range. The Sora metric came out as 1.0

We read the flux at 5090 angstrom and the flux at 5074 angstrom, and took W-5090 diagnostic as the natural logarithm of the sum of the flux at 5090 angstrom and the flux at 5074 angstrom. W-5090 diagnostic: 4.53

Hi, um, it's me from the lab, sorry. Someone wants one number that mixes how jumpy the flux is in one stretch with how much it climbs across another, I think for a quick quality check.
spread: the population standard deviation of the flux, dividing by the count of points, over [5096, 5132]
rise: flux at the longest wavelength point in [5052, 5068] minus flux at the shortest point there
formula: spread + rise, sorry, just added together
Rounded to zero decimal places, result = -1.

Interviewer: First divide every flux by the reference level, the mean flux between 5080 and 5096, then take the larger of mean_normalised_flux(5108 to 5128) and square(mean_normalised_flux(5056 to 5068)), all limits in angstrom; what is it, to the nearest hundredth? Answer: 1.04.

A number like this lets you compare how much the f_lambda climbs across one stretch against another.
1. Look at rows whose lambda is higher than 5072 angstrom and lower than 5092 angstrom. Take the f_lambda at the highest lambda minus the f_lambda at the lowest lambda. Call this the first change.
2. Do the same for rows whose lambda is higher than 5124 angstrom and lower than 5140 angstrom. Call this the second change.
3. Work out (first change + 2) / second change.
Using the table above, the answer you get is -4.6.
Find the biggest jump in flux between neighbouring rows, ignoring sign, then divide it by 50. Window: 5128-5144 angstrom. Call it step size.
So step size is 0.070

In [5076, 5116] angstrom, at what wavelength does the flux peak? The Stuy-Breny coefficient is 5094 angstrom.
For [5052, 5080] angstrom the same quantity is 5058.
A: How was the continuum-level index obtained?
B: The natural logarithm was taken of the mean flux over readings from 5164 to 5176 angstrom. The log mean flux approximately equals 3.46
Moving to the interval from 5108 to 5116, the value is 3.81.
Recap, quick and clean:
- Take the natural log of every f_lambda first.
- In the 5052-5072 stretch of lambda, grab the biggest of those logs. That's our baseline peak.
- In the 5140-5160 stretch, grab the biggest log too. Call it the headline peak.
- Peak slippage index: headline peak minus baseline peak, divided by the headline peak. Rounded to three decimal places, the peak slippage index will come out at -0.010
